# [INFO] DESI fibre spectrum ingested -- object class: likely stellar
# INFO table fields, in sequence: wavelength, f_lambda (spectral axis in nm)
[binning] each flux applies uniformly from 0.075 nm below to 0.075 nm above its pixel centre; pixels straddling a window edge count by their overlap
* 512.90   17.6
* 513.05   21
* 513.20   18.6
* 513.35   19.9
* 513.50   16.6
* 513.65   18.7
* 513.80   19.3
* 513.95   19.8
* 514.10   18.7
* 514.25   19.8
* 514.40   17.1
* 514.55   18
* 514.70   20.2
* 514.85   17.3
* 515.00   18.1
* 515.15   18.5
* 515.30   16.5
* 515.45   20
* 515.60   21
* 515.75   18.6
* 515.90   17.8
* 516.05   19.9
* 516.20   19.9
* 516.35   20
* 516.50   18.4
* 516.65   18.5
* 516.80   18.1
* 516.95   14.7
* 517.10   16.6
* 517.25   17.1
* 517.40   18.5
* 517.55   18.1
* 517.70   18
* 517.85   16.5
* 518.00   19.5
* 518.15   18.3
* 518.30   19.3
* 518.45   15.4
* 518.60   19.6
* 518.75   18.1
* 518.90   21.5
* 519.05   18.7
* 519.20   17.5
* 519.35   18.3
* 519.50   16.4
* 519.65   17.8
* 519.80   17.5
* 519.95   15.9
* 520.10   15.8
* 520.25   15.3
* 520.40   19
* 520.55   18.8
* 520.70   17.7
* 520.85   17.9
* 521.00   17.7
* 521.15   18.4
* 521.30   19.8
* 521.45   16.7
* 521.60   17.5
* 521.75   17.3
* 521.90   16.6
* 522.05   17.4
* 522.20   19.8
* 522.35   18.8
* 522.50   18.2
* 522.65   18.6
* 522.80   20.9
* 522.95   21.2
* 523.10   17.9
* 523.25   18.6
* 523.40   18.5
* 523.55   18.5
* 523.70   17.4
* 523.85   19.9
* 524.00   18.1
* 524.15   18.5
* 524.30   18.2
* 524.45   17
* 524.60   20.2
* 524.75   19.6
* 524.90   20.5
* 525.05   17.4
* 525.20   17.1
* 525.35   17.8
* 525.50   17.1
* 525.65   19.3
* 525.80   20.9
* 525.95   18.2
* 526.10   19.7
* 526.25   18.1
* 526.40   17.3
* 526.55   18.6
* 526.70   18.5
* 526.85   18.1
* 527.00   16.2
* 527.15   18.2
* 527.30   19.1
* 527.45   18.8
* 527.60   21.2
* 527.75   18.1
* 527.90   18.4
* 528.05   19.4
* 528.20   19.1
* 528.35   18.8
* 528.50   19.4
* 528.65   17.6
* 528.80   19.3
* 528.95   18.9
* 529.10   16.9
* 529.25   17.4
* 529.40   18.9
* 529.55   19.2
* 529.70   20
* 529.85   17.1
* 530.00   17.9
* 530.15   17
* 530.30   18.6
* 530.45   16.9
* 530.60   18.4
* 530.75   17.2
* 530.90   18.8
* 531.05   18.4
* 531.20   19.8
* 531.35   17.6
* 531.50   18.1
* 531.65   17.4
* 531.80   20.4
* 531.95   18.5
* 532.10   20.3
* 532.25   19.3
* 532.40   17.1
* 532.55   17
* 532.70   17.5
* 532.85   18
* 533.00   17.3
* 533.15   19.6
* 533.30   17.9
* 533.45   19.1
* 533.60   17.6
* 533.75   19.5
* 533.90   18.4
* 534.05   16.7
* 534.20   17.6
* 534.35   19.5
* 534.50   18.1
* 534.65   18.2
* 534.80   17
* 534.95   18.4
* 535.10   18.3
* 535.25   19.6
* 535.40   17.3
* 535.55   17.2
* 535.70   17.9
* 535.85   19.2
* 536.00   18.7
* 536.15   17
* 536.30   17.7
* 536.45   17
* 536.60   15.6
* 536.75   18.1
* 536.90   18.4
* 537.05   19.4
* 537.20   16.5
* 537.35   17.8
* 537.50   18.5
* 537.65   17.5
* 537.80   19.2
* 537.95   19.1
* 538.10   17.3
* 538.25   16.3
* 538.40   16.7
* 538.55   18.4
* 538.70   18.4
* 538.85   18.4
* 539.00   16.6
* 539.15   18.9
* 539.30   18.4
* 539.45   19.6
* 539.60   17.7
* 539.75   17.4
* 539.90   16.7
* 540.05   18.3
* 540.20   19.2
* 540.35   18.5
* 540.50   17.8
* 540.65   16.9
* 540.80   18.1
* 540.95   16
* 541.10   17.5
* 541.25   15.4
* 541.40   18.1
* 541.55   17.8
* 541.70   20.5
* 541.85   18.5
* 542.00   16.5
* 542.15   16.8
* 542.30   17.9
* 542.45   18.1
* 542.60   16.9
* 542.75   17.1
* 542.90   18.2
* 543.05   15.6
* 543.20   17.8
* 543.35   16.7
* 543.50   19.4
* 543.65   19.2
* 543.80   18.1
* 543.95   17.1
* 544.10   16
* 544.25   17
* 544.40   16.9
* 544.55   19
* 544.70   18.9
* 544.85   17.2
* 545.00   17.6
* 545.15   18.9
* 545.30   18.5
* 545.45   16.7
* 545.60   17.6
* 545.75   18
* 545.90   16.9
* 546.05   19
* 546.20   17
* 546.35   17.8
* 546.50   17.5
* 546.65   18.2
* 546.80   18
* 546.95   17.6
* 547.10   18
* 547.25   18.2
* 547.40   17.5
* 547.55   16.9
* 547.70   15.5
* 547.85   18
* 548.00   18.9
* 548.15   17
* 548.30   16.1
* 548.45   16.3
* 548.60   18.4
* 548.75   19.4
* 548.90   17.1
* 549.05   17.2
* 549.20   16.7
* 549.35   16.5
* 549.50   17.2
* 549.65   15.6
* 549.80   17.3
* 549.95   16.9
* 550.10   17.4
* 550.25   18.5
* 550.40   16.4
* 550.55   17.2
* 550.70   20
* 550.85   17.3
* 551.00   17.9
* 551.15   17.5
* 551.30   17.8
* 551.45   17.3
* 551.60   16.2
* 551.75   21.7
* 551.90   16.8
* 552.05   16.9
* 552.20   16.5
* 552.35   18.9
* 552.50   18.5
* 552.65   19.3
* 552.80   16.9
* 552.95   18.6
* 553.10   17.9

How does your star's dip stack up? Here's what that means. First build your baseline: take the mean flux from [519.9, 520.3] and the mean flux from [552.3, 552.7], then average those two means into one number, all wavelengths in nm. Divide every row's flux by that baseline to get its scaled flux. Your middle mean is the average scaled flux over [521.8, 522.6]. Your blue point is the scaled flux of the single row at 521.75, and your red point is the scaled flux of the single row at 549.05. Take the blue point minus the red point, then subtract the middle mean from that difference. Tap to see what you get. -1.04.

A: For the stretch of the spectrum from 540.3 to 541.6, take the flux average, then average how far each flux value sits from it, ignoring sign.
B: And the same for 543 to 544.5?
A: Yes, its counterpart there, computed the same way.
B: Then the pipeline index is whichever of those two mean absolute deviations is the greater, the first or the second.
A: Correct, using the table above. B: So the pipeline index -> 1.00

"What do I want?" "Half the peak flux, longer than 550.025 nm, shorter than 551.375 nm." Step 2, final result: 10.0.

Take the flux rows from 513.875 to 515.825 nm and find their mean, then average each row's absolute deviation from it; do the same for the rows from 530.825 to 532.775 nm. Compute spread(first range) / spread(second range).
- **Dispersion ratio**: 1.14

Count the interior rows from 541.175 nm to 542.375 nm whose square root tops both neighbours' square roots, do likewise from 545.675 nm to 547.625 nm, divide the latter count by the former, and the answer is 2.0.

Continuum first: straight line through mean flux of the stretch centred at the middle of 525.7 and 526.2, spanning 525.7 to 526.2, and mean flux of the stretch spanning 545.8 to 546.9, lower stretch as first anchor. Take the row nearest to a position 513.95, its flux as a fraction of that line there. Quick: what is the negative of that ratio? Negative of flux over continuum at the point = -0.96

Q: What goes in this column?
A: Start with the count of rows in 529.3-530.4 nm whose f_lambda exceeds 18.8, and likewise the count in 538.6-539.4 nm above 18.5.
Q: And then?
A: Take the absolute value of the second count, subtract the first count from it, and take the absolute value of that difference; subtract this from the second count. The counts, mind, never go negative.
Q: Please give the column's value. -1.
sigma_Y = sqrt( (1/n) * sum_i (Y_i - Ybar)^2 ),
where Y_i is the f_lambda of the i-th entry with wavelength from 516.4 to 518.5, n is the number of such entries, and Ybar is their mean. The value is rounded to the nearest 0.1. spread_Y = 1.4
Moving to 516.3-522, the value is 1.4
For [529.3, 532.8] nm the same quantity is 1.1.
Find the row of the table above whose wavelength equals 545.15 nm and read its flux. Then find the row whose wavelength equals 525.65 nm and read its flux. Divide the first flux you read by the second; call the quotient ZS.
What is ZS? 0.98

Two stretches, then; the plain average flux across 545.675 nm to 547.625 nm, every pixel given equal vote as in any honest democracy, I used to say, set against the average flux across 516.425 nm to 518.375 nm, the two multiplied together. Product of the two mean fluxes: 316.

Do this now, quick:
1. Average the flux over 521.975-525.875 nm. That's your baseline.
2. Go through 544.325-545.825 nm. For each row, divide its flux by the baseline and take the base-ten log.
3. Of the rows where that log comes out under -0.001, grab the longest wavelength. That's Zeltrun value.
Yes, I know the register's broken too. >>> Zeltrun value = 545.75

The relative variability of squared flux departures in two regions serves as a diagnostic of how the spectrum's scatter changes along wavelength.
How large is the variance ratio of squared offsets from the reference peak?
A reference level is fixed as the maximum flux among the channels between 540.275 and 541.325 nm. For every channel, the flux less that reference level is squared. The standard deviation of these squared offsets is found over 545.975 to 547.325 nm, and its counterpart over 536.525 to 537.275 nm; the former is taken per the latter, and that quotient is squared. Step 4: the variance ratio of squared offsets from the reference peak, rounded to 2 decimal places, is 0.04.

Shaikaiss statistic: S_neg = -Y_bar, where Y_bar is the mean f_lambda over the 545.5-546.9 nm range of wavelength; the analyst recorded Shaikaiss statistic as -17.8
